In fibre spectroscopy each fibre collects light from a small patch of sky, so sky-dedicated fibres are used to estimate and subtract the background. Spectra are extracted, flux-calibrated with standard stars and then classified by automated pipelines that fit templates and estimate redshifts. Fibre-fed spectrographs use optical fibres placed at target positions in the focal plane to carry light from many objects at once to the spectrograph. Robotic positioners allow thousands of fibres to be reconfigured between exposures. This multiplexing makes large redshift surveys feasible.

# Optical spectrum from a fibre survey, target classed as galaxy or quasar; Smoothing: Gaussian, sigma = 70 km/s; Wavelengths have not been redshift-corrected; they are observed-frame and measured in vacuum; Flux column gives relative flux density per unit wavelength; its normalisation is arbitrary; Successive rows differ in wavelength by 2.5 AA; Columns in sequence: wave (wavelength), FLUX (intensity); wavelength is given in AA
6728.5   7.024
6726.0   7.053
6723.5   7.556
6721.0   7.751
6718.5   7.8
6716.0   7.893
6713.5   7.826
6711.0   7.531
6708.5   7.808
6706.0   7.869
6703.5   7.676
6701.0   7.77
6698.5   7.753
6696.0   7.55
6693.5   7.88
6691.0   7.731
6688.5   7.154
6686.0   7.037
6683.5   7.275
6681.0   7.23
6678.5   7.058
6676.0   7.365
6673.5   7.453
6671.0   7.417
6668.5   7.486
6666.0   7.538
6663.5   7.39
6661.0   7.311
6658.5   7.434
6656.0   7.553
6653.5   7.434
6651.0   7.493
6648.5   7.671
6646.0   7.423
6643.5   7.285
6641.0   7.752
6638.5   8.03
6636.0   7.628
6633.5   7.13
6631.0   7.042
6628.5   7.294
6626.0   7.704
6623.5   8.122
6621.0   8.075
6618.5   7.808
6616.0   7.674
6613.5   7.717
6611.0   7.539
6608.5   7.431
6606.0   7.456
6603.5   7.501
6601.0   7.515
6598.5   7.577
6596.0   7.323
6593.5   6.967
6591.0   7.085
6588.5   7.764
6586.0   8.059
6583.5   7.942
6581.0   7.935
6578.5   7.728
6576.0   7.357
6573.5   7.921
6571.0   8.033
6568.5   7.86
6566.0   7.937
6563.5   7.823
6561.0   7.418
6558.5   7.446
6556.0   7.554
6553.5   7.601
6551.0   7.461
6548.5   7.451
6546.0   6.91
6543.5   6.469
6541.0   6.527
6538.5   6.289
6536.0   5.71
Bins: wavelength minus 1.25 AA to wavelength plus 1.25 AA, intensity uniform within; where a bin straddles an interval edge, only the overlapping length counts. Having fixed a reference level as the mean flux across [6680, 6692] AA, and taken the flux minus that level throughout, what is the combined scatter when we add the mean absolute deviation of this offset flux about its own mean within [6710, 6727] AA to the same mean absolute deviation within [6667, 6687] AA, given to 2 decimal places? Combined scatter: 0.35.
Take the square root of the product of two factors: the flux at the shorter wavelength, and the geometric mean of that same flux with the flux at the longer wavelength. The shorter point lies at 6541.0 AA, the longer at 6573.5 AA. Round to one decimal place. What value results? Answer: 6.9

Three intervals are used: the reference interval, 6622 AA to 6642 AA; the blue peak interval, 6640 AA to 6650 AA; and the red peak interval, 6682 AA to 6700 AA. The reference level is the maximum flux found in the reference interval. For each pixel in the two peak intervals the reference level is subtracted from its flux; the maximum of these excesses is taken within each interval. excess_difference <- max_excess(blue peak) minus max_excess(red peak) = -0.13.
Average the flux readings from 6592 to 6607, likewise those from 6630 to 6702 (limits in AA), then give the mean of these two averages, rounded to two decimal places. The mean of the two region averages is 7.42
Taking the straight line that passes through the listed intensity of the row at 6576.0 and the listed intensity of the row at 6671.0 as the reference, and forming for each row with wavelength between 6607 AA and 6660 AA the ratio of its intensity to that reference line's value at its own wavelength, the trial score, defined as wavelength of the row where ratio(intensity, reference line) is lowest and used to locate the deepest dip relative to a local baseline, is 6631.0 AA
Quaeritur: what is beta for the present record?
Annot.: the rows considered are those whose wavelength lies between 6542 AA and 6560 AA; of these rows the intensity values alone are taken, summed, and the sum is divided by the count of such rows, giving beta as 7.3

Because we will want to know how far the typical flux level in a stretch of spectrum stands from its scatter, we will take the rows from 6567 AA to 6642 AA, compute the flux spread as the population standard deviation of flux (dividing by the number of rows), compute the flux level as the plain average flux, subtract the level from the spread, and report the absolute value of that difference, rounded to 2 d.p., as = 7.31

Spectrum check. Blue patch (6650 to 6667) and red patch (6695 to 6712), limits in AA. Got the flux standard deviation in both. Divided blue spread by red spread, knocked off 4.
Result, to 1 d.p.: -3.3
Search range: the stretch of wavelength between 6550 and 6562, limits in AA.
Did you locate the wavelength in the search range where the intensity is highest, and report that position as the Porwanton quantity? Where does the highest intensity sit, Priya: 6553.5 AA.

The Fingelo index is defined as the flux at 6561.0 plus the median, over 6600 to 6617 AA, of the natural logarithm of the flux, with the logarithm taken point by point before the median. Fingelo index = 9.43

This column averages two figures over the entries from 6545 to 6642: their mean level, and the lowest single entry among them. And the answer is 7.26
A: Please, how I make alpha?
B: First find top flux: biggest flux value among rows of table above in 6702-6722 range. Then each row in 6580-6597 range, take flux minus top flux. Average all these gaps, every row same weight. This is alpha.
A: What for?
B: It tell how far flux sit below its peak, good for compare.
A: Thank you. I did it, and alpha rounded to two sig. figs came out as -0.31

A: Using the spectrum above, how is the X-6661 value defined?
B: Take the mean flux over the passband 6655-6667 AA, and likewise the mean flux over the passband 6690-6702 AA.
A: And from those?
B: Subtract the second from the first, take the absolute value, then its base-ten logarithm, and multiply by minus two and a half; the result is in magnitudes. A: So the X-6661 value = 1.3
